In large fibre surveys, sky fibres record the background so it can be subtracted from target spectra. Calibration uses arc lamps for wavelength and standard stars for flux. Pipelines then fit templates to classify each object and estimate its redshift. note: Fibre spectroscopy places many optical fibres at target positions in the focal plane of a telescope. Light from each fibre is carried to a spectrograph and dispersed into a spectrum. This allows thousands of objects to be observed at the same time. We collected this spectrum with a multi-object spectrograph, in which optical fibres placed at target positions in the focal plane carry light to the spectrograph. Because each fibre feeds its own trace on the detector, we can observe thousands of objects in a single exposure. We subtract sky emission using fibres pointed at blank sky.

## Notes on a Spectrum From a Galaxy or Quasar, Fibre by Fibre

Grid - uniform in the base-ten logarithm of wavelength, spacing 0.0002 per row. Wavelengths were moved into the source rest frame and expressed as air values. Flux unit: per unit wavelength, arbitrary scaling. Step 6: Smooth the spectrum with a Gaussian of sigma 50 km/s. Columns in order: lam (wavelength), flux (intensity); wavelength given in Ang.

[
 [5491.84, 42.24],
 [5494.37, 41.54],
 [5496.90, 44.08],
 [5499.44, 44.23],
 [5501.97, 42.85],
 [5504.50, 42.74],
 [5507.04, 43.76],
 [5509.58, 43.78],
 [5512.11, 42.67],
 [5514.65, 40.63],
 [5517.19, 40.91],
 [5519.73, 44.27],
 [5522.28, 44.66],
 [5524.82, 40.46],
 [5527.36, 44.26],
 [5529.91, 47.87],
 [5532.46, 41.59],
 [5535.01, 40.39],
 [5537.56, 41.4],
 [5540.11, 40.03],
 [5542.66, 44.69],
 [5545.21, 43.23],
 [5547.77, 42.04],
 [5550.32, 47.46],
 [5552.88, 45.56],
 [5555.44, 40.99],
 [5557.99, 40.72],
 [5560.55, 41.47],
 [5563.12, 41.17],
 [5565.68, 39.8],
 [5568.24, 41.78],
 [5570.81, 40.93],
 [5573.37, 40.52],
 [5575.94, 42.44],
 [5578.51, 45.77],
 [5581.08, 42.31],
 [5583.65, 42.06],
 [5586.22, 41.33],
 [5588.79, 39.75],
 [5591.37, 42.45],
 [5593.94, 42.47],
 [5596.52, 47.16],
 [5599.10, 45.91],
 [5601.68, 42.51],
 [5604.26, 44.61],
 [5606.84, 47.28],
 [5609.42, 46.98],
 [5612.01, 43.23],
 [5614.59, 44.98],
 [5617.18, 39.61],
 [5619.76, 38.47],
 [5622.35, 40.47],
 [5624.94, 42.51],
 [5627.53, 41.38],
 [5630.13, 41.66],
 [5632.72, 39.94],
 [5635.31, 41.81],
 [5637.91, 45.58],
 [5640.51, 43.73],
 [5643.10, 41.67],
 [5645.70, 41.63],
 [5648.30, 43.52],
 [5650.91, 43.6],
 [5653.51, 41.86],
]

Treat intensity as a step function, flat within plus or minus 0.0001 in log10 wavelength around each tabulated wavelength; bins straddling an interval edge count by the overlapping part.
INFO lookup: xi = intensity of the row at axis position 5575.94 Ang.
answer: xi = 42.44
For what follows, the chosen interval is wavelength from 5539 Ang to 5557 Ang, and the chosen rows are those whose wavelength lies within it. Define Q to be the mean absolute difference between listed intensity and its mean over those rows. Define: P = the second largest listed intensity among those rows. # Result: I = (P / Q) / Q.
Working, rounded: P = 45.56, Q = 2.12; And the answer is 10.1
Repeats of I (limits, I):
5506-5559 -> 12.7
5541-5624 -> 11.1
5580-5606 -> 15.8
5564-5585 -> 29.8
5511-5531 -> 10.6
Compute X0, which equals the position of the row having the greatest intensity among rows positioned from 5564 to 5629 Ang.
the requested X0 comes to 5606.84 Ang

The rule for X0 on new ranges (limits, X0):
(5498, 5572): 5529.91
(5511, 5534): 5529.91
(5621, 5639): 5637.91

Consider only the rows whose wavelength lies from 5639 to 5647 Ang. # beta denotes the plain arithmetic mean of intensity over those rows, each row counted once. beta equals 42.3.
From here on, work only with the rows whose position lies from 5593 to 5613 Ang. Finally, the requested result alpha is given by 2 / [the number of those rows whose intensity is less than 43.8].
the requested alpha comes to 0.67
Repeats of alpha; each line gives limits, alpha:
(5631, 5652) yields 0.29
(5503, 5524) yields 0.33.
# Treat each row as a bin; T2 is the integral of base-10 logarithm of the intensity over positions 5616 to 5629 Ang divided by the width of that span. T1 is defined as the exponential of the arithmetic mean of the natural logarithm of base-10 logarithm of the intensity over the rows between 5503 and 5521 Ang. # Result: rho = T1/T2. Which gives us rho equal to 1.014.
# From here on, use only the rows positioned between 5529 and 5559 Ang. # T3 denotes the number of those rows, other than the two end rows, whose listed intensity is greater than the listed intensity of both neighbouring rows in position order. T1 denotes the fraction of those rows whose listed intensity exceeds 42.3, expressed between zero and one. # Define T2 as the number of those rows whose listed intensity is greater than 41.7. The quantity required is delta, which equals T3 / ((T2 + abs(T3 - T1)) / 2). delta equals 0.70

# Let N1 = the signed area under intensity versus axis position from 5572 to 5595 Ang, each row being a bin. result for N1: 969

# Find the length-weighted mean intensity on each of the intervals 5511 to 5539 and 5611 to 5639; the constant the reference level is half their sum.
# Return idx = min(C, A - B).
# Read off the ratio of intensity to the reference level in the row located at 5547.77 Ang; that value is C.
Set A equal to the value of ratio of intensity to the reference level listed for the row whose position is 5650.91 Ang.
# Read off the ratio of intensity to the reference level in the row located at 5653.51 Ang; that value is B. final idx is 0.04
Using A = 1.03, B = 0.99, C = 1.00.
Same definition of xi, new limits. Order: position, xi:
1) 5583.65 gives 42.06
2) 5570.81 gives 40.93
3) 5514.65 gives 40.63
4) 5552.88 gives 45.56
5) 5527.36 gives 44.26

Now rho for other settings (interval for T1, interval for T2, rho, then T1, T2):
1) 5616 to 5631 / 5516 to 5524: 0.985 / 1.61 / 1.63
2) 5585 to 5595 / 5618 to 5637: 1.003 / 1.62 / 1.61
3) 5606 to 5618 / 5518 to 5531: 1.001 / 1.65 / 1.64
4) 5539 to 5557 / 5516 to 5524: 1.002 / 1.64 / 1.63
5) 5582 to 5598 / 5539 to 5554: 0.992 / 1.63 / 1.64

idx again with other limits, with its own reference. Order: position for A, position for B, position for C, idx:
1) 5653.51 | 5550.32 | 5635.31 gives -0.13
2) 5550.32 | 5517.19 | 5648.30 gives 0.16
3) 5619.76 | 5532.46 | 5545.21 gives -0.07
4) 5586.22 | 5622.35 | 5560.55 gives 0.02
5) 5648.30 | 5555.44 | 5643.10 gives 0.06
